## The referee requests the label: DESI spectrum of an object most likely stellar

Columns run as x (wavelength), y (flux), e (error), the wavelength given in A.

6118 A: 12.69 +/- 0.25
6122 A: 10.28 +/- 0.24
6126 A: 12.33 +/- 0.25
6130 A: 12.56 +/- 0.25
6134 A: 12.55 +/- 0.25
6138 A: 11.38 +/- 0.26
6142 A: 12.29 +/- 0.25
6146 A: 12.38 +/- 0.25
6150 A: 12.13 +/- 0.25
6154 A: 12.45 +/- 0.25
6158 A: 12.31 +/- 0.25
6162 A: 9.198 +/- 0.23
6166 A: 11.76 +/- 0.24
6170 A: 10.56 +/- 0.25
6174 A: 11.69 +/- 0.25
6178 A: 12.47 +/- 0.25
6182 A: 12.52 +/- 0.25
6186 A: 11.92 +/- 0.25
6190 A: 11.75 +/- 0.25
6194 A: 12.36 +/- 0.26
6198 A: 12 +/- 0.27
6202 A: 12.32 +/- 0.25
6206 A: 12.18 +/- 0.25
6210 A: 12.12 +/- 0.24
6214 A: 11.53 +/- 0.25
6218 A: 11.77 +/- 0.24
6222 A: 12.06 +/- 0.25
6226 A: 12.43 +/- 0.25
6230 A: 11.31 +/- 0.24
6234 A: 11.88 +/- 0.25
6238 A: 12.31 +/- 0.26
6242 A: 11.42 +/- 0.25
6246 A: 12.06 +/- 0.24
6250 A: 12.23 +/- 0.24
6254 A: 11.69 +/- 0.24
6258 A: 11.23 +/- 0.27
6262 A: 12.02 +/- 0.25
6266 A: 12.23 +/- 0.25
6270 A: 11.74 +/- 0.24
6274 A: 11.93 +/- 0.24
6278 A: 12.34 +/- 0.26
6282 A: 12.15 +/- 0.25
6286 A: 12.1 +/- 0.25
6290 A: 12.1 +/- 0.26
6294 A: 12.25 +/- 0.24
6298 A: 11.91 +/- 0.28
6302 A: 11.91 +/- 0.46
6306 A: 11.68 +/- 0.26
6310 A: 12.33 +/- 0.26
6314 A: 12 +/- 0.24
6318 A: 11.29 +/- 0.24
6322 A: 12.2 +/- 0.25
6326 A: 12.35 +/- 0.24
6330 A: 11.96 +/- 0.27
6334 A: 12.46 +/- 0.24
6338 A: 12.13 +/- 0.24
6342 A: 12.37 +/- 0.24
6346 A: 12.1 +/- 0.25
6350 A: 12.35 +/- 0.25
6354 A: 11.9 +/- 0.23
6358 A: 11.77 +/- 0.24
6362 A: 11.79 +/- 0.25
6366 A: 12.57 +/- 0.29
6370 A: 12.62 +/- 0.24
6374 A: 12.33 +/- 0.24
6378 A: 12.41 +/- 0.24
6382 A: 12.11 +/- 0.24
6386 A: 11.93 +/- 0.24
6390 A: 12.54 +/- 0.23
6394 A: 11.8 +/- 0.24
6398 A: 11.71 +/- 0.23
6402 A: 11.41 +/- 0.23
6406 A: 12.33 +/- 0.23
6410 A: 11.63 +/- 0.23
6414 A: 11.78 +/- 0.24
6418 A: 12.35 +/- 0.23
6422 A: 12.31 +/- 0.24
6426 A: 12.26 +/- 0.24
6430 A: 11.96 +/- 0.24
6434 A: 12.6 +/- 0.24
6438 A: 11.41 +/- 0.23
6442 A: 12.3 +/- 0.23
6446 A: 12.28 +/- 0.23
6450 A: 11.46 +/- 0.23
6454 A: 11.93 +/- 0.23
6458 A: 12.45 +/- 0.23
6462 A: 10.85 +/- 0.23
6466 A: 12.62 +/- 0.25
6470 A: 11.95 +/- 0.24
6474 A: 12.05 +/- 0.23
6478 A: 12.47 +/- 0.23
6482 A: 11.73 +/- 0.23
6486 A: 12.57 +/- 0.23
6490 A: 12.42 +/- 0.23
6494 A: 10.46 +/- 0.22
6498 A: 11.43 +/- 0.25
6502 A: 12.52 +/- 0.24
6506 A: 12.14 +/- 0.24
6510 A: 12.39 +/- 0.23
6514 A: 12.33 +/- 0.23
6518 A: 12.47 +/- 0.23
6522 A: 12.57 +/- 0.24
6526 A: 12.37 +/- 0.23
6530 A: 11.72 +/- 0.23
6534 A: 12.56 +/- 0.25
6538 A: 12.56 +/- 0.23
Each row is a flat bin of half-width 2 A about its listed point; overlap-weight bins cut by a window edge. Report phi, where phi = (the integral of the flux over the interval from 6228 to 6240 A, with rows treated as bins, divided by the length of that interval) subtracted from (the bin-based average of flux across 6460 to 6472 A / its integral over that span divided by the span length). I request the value -0.03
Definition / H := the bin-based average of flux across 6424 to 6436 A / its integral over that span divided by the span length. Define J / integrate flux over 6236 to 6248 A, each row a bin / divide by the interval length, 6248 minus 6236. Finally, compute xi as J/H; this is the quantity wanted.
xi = 0.97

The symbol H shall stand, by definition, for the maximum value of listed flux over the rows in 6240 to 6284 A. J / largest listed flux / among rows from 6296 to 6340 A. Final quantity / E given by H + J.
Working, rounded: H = 12.34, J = 12.46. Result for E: 24.8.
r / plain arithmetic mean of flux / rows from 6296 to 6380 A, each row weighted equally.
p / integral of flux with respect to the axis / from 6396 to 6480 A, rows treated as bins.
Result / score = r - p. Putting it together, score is -996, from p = 1008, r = 12.12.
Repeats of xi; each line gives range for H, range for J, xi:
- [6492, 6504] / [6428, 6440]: 1.05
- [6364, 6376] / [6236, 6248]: 0.95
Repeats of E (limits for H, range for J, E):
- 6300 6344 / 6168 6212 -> 25.0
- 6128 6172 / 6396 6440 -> 25.2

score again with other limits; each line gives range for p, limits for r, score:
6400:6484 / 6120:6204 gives -997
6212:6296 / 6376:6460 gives -991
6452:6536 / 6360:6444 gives -1004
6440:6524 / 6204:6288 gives -1002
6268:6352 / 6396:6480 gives -1003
